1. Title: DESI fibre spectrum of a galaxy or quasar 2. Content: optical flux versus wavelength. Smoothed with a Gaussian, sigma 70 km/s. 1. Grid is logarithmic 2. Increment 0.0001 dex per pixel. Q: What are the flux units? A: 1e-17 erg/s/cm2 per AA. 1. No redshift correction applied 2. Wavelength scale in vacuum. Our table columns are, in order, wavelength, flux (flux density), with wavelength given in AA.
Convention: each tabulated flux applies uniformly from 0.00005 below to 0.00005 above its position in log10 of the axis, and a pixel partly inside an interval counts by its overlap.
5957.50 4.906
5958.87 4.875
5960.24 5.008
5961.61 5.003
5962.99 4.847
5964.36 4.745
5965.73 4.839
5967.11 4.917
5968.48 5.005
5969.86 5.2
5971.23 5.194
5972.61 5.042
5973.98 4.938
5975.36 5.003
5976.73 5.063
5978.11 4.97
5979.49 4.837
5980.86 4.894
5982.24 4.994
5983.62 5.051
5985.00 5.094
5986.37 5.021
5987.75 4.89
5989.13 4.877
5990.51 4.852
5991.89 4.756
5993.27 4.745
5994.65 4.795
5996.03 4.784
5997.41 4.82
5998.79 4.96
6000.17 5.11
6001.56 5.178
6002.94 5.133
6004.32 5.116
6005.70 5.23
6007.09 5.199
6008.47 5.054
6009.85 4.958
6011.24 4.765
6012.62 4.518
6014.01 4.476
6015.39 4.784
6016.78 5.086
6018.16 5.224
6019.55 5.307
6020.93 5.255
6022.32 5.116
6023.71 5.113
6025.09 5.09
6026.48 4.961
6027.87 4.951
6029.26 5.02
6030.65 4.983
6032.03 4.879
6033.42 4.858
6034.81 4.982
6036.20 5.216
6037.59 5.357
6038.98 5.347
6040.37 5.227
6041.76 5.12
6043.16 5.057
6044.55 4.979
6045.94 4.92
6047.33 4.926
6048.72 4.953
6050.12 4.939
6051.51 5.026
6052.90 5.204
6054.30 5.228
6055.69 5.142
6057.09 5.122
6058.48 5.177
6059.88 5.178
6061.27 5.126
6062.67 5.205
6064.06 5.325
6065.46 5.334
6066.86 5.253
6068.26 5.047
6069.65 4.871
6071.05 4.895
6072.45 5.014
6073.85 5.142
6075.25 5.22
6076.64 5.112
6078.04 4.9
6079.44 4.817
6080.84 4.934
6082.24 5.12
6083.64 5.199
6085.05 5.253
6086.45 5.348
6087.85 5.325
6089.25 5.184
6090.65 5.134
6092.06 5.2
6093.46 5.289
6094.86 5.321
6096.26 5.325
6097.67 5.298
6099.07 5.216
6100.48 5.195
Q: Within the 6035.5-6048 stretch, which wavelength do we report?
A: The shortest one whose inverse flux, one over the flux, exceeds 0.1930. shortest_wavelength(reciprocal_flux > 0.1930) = 6041.76 AA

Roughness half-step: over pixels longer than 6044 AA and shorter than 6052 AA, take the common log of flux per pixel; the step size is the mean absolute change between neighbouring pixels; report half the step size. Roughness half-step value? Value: 0.0017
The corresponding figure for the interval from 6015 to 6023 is 0.0061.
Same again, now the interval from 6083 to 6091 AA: 0.0030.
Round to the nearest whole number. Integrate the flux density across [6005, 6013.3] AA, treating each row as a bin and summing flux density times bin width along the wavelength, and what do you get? 41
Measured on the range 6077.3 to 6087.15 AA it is 50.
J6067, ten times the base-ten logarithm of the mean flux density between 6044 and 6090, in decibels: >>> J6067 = 7.08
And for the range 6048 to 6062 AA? 7.08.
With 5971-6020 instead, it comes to 6.96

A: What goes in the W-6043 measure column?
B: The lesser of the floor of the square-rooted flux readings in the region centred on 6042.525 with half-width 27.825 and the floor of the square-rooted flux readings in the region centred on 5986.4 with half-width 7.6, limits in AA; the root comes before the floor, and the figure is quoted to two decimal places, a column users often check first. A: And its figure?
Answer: 2.18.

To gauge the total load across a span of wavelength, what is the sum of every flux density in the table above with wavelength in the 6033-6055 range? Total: 81.3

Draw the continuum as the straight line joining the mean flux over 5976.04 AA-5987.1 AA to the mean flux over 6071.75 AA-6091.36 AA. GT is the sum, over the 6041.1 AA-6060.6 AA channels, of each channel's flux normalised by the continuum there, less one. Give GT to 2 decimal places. -0.03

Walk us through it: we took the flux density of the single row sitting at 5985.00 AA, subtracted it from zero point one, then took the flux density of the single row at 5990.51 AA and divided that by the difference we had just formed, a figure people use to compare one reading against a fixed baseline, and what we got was -0.97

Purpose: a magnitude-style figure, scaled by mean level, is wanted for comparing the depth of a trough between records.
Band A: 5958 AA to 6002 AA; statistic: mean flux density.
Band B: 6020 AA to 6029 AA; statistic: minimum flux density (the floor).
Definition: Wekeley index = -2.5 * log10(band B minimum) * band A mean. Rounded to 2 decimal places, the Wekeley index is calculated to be -8.59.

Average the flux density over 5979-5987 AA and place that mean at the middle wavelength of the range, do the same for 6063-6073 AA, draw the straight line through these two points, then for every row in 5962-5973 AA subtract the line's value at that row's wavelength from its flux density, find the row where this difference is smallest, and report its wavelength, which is 5964.36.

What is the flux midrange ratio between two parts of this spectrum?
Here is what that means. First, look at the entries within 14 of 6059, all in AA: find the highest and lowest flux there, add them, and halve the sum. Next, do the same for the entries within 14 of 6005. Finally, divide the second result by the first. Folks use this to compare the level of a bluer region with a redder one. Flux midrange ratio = 0.95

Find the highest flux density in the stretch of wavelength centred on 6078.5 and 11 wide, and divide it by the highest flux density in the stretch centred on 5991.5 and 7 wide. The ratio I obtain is 1.07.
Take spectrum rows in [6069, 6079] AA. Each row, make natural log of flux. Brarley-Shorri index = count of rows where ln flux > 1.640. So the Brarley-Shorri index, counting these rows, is 1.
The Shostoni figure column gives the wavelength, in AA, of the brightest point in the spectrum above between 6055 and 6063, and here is 6062.67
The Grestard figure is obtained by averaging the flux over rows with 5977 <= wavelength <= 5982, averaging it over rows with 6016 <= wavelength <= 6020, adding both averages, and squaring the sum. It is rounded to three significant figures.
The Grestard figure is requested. 102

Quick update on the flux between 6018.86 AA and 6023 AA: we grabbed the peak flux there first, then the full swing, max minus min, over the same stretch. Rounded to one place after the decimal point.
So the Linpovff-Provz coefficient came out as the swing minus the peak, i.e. -5.1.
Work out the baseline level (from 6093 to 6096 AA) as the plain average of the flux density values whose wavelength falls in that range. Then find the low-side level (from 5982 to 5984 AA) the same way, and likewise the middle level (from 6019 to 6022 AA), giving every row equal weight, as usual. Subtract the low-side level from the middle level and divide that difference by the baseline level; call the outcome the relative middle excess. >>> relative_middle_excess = 0.05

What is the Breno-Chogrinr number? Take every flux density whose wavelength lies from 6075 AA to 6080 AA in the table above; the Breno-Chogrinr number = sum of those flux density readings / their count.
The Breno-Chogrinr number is 5.01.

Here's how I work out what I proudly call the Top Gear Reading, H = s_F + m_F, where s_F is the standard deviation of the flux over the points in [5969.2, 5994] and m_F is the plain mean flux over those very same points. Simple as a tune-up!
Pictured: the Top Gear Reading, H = 5.10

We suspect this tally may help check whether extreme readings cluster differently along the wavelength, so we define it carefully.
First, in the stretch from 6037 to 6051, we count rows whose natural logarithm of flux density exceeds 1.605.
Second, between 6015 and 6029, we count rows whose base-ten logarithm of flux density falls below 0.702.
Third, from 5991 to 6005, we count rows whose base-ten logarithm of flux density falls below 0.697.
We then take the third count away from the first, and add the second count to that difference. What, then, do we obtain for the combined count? 3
